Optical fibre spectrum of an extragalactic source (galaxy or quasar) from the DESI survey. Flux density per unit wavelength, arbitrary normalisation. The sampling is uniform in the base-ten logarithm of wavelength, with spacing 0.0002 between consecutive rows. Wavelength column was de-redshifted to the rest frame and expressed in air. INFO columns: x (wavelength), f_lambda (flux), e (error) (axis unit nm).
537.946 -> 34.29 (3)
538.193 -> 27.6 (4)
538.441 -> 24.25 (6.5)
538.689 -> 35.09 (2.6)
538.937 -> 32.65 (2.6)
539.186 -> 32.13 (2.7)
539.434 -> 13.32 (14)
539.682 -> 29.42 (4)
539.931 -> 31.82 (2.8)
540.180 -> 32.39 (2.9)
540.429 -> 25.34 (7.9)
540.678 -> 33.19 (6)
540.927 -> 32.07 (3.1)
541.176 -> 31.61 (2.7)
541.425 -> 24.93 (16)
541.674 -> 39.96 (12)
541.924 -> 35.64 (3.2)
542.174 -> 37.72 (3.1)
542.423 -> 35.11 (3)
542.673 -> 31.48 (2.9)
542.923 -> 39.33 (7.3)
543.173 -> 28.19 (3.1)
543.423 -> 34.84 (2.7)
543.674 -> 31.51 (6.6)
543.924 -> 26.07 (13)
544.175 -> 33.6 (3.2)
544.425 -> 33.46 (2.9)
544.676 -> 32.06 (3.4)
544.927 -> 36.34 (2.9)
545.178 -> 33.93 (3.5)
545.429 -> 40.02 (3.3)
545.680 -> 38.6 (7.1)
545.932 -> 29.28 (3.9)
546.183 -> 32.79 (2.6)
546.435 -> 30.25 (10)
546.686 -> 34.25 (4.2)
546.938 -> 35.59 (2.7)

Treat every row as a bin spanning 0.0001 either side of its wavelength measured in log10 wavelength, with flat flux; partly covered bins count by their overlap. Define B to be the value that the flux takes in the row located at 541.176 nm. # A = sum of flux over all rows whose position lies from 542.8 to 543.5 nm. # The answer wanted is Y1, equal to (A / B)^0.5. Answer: 1.80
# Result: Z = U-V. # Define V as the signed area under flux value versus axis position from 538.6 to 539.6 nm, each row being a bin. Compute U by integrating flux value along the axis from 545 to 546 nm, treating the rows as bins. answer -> 7.7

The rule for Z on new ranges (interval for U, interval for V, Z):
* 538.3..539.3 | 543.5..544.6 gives -3.5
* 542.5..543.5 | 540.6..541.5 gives 5.9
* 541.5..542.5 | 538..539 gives 6.5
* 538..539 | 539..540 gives 3.3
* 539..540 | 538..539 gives -3.3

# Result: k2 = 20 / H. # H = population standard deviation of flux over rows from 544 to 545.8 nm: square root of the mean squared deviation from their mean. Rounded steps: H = 2.7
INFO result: 7.3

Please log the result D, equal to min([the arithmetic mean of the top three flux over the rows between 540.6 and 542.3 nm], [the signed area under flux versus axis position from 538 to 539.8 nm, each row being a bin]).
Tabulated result 38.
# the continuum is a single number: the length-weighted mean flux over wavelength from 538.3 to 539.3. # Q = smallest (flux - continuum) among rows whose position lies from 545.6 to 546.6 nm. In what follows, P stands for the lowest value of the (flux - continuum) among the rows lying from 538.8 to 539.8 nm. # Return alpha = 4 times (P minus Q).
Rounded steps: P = -18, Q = -2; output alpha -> -64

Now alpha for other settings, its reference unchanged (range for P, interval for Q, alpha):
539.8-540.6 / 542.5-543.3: -11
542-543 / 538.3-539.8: 73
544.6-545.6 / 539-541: 75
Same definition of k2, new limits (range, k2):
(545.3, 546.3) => 4.6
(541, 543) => 4.3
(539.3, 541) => 3.0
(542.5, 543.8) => 5.3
